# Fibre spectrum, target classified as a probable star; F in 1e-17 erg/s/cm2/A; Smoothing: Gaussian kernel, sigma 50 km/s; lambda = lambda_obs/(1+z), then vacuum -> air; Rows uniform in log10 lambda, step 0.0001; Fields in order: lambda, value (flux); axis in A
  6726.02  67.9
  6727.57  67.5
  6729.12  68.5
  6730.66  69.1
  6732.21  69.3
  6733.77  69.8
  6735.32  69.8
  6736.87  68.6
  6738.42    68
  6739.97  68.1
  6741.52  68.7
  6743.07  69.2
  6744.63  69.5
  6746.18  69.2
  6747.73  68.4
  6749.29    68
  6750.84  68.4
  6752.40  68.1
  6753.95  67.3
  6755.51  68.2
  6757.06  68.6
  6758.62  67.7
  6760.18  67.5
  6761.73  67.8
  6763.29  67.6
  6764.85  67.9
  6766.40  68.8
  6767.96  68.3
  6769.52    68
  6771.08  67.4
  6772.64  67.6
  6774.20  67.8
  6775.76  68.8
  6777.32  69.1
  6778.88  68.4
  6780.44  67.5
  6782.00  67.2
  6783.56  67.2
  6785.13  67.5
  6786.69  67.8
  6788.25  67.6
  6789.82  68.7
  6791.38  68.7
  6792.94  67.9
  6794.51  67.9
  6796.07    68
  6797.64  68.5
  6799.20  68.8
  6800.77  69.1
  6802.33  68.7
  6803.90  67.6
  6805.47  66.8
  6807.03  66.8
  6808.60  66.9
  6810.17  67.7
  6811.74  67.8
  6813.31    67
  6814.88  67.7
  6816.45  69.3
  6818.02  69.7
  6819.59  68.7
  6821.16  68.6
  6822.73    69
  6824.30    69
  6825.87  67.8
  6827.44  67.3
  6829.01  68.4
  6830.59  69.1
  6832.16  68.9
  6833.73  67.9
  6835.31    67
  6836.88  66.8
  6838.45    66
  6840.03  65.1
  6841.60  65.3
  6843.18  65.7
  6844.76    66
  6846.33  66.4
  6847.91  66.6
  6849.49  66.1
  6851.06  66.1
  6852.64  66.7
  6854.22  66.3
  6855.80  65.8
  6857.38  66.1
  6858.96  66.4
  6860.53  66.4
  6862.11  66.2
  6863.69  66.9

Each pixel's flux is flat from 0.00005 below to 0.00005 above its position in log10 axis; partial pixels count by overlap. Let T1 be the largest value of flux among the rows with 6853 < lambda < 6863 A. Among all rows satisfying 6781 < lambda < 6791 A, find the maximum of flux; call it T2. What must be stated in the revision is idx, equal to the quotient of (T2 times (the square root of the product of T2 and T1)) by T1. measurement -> 69.9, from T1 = 66.4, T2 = 68.7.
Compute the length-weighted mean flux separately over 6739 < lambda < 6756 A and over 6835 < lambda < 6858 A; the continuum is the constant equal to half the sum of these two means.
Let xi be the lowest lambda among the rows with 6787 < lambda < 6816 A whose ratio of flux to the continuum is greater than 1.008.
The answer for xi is 6789.82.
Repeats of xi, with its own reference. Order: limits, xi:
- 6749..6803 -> 6749.29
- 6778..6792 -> 6778.88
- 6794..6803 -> 6794.51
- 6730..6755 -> 6730.66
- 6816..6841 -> 6816.45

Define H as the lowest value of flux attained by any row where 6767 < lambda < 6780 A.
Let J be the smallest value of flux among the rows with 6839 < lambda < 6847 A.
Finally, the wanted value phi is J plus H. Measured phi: 132.5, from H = 67.4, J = 65.1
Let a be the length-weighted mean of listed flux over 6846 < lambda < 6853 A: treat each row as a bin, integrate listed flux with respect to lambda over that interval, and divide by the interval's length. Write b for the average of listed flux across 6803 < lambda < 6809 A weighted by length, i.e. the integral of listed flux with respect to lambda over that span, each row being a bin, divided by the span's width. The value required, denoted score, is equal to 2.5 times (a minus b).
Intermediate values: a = 66.3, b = 67.0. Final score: -2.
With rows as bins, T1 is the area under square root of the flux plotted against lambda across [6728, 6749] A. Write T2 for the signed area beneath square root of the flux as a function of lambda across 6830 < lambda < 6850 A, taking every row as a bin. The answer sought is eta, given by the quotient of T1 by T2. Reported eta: 1.07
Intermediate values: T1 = 174.3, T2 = 163.3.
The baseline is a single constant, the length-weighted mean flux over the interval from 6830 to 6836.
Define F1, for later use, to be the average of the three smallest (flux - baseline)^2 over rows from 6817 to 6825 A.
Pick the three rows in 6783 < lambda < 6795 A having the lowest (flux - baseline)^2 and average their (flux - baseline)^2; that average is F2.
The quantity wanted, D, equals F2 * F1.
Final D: 0.041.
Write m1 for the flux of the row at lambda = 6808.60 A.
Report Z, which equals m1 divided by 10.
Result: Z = 6.69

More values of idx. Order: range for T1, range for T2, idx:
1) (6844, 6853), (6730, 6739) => 71.4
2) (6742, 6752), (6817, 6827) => 69.8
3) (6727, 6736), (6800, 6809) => 68.8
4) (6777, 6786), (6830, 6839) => 69.1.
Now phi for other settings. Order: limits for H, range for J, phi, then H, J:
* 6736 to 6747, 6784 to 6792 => 135.5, 68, 67.5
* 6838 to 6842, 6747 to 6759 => 132.4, 65.1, 67.3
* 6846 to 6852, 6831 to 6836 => 133.1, 66.1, 67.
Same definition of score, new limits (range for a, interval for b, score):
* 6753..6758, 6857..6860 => 4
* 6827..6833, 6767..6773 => 2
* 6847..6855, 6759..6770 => -4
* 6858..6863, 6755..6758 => -5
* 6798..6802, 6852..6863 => 7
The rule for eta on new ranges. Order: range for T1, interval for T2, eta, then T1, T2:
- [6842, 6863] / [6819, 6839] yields 1.04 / 170.9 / 165.1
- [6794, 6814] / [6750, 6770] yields 1.00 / 164.7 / 165.0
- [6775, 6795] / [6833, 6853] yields 1.01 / 164.9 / 162.8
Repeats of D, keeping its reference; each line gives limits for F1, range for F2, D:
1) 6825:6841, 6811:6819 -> 0.055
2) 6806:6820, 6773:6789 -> 0.028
